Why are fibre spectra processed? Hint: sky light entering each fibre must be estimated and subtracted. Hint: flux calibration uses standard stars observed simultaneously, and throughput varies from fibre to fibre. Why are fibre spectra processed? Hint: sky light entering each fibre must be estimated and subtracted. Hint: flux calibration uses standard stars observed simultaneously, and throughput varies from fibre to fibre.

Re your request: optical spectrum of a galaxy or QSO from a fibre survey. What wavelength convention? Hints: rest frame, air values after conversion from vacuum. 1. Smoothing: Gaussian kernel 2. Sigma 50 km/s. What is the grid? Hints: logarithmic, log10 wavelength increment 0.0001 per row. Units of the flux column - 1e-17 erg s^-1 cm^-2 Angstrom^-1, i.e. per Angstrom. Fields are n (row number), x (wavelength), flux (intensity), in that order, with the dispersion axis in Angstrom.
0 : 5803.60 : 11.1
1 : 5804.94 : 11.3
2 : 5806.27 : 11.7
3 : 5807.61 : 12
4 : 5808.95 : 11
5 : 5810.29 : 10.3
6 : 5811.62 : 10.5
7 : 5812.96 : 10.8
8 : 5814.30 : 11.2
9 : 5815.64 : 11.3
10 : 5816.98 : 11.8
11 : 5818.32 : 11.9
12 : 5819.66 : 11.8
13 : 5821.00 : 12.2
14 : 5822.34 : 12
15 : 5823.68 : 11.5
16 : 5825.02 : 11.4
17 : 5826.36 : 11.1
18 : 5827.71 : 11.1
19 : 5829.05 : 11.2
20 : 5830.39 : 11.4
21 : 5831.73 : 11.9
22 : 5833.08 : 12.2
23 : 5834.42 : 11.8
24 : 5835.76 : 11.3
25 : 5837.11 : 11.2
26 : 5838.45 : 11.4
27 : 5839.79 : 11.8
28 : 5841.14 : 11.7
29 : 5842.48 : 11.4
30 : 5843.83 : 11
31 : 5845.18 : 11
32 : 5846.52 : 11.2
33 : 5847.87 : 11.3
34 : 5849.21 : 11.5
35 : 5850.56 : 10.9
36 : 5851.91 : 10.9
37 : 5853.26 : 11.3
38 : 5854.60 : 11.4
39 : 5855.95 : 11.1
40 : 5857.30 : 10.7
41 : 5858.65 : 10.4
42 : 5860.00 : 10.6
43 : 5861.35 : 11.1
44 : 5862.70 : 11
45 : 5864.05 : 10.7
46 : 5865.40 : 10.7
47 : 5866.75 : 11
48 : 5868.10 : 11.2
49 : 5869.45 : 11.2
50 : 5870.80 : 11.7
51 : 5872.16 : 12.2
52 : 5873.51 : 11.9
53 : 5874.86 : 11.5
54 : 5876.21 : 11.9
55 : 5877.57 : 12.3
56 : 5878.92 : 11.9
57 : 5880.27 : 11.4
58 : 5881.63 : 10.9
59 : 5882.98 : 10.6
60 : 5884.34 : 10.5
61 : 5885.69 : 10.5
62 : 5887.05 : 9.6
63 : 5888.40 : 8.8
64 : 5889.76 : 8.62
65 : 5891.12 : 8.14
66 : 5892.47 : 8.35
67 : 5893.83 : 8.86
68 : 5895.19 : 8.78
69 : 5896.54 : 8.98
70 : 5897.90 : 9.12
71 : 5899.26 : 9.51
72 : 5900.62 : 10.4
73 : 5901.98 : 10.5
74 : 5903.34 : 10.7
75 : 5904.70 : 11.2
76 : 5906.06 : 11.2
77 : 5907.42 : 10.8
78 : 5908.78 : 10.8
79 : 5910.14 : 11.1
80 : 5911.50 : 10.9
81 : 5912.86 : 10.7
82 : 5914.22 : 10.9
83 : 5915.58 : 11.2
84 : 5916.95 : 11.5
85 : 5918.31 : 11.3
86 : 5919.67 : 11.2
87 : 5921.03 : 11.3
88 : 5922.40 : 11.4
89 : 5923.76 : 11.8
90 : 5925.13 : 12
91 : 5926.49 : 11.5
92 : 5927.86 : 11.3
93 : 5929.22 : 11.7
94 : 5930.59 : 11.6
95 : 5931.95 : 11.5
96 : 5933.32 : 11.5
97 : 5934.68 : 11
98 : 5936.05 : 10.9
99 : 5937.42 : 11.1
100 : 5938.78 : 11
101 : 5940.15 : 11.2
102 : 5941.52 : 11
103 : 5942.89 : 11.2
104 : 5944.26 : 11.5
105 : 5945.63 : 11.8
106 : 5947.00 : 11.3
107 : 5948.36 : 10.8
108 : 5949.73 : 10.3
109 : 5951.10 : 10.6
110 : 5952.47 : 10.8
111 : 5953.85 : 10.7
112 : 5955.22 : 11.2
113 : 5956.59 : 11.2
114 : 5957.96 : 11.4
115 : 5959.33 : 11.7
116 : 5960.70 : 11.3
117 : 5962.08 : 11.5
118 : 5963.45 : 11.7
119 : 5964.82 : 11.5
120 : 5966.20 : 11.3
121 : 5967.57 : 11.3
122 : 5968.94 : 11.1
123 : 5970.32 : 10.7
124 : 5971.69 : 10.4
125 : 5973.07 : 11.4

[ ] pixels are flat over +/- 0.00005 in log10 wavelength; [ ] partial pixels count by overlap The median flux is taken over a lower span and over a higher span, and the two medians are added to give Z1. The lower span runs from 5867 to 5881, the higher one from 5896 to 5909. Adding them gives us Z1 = 22.4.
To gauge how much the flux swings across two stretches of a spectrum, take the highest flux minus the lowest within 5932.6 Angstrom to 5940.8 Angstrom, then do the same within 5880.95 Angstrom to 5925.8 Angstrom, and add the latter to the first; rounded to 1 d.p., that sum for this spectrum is 4.5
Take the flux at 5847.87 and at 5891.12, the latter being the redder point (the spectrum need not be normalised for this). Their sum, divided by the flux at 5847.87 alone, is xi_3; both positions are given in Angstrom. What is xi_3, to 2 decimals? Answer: 1.72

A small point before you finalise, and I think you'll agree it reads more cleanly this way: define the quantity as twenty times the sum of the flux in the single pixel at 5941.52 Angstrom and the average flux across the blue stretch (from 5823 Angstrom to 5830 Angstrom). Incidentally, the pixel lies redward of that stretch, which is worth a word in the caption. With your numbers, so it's 445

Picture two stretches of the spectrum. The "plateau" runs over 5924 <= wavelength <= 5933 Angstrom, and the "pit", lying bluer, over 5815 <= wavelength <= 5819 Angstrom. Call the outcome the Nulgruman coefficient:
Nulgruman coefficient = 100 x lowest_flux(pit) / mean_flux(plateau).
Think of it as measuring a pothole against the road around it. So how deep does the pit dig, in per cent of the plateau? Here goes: 97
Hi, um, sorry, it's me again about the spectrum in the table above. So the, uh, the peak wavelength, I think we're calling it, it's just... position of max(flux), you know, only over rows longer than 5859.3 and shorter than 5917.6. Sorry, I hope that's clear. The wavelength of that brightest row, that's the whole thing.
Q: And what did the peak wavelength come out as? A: 5877.57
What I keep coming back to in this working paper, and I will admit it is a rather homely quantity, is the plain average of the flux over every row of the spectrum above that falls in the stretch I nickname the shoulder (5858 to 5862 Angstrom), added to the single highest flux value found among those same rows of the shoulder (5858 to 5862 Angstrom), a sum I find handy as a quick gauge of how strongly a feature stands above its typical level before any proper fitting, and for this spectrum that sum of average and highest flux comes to 21.80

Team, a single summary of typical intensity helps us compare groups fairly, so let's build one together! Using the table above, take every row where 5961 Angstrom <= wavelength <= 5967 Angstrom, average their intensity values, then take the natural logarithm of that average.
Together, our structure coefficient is 2.44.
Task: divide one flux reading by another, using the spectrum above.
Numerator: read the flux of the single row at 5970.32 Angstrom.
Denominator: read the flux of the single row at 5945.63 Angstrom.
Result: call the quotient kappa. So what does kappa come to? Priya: 0.91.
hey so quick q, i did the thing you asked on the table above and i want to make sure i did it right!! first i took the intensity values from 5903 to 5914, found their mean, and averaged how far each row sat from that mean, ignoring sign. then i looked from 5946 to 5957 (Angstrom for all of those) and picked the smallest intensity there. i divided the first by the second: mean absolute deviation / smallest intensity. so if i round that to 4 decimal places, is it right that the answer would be 0.0176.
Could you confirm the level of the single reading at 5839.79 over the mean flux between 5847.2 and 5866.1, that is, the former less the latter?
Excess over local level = 0.8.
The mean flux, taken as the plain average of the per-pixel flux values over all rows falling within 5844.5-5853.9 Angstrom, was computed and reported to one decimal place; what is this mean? 11.2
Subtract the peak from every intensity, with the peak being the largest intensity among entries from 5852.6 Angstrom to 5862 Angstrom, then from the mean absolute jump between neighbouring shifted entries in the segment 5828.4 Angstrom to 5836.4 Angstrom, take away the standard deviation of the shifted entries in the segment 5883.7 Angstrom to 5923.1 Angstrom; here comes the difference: -0.7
